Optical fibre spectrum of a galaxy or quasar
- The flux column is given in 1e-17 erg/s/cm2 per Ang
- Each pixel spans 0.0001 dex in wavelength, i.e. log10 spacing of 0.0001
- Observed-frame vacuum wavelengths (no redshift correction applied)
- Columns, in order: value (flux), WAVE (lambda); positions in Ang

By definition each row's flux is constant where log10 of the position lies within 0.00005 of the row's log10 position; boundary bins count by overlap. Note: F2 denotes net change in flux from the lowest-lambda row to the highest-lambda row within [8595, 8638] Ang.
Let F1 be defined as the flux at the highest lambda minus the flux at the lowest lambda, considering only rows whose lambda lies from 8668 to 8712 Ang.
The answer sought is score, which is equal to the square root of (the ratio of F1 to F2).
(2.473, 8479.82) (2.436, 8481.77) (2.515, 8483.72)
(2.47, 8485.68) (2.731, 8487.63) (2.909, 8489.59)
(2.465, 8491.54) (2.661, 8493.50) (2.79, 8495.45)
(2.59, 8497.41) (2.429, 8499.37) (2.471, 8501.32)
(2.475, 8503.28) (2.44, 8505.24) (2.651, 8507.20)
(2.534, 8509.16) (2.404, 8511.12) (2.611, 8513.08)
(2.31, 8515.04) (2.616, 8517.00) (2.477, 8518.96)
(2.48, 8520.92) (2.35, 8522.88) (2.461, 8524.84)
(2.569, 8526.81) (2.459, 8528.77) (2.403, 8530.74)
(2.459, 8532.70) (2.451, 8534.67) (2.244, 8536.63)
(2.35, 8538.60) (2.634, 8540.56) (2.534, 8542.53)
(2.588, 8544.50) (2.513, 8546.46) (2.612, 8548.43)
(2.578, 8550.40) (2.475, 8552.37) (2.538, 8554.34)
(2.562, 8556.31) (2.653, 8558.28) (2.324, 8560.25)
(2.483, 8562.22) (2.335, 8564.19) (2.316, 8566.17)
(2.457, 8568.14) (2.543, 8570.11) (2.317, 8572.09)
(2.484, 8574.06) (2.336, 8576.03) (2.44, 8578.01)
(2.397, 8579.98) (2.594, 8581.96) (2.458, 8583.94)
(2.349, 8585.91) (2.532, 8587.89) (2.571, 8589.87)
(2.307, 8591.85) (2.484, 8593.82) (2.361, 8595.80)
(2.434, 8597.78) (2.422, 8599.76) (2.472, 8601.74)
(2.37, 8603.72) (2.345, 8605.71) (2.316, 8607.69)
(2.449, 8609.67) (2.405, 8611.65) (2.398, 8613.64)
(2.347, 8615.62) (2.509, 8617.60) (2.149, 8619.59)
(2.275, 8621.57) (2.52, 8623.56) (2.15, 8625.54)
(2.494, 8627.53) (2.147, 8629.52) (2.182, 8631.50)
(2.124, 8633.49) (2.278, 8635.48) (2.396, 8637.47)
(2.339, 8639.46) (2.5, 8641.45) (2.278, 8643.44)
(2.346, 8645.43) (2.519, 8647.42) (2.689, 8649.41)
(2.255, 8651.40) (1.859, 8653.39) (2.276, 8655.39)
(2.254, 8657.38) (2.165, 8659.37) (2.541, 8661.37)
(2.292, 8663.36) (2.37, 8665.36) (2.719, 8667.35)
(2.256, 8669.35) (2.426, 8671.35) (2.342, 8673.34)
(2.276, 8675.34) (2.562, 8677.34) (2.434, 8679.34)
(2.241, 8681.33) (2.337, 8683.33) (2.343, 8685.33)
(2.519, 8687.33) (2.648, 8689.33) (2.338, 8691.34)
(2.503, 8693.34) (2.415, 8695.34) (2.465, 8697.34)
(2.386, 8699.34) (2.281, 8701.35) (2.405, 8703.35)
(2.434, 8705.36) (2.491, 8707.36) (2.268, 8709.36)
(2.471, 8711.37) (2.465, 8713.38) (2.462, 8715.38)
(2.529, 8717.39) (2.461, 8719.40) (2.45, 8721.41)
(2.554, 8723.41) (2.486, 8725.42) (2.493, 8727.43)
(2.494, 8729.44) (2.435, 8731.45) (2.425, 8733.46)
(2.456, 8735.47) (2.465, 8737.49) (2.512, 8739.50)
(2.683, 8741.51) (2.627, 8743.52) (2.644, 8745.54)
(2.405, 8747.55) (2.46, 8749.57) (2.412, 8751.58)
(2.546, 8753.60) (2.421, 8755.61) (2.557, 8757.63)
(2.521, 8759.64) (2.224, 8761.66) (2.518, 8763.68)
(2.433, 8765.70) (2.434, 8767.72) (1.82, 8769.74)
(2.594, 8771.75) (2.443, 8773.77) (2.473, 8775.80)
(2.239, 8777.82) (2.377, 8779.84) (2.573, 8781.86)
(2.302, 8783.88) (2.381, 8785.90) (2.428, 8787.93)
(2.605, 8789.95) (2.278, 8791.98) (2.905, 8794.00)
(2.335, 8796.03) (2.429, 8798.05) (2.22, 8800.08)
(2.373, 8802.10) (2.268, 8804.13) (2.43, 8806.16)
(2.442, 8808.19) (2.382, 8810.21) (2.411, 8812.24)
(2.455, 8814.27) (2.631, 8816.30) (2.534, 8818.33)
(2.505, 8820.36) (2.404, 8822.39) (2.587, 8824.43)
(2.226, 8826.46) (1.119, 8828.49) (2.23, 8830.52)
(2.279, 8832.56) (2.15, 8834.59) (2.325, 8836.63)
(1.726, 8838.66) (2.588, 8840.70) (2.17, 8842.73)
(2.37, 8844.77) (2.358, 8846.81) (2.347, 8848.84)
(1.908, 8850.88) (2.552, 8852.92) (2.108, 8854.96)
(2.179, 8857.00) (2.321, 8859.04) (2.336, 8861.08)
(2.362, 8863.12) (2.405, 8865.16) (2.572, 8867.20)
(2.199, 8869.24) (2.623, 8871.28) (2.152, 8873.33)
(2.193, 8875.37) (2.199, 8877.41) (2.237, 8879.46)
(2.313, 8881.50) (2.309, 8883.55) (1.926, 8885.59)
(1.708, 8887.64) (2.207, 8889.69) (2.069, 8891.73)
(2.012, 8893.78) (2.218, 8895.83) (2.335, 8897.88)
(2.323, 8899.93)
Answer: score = 2.5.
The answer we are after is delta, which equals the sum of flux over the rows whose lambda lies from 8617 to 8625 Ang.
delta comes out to 9.5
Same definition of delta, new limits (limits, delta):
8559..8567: 9.5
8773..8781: 9.5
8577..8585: 9.9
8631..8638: 9.0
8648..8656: 9.1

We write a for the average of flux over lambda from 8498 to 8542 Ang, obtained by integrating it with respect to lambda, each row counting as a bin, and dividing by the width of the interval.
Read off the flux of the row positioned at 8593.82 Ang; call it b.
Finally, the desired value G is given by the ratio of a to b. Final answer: 0.99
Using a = 2.47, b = 2.484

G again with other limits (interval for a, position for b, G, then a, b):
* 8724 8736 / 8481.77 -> 1.01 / 2.47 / 2.436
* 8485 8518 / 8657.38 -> 1.14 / 2.56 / 2.254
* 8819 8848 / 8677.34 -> 0.87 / 2.22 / 2.562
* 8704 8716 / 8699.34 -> 1.02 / 2.43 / 2.386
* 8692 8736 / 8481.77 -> 1.00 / 2.45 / 2.436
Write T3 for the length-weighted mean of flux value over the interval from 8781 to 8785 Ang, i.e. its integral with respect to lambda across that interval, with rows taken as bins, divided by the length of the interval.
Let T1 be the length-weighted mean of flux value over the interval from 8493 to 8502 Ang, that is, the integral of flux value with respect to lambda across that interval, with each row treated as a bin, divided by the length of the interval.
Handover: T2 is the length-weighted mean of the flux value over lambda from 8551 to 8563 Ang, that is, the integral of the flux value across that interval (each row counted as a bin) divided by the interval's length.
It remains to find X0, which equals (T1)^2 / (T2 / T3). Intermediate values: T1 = 2.59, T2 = 2.51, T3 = 2.43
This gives 6.5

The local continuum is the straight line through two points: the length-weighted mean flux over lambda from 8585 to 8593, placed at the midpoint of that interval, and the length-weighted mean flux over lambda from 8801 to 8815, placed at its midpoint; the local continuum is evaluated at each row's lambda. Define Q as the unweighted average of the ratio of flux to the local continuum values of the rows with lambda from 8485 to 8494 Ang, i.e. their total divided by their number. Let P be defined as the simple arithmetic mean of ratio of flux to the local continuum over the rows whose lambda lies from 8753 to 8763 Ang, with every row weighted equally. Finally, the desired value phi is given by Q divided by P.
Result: 1.05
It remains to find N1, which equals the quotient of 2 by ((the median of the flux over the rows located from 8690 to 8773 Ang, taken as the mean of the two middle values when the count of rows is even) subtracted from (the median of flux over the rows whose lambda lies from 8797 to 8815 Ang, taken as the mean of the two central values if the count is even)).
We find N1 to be -39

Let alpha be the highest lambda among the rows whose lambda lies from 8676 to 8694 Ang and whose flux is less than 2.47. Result 8691.34 Ang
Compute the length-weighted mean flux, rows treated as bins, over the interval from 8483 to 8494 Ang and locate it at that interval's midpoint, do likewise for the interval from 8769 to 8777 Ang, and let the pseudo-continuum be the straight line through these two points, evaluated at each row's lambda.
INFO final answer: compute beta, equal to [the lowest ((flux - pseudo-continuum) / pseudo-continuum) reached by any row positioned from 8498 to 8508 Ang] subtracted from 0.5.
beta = 0.57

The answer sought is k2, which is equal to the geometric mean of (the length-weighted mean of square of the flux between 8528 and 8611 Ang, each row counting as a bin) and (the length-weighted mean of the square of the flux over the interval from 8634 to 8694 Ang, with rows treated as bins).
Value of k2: 5.84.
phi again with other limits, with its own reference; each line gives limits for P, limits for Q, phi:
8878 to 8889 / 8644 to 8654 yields 1.09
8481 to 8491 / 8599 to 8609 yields 0.92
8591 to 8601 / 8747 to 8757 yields 1.03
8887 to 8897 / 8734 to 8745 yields 1.23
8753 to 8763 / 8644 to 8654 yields 0.94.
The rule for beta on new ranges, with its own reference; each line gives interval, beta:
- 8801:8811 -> 0.52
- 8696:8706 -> 0.56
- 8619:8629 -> 0.64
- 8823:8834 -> 1.01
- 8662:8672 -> 0.58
